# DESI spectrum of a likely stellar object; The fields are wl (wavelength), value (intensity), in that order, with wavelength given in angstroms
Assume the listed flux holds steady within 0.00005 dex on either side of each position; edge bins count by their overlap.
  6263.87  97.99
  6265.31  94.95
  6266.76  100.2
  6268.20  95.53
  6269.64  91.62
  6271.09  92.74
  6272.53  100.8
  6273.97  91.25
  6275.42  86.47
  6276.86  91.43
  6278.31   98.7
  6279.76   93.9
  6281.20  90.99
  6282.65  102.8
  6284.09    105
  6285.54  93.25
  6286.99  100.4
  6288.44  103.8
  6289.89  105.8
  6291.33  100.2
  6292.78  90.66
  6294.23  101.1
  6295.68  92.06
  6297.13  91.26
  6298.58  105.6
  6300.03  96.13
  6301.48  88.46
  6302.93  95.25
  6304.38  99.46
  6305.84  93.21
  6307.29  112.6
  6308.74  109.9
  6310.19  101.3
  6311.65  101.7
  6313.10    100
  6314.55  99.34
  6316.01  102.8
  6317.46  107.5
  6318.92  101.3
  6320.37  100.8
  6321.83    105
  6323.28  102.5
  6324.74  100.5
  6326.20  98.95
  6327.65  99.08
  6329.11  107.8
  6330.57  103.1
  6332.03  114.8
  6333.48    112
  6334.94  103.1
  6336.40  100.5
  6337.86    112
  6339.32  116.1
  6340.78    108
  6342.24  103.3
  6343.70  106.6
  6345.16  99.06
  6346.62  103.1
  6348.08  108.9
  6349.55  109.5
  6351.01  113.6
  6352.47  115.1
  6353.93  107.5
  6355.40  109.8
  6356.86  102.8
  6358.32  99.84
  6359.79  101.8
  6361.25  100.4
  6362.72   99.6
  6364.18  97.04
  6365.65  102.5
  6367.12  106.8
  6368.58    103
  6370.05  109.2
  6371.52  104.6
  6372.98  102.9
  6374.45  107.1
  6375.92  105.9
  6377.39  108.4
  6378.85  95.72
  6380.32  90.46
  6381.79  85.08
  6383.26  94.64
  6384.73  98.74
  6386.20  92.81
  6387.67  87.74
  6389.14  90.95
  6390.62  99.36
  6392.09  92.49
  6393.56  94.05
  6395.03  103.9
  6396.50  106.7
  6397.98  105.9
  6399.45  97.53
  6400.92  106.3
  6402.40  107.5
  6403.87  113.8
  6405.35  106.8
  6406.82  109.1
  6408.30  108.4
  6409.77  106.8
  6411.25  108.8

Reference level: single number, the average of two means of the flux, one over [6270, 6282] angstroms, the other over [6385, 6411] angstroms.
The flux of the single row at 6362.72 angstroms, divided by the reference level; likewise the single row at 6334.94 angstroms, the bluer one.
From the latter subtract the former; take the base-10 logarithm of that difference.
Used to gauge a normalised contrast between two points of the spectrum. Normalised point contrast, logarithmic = -1.45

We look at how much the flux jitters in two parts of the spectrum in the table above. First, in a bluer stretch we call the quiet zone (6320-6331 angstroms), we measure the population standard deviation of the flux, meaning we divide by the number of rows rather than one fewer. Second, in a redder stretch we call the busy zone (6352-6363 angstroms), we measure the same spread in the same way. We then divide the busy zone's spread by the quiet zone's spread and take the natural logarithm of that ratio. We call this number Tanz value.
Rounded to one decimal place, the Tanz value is 0.6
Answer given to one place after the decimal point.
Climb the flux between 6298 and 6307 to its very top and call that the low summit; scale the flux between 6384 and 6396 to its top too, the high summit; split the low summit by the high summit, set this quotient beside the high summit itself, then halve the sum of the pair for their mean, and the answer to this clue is 52.5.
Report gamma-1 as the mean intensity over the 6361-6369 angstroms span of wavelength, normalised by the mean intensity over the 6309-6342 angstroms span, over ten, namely 0.097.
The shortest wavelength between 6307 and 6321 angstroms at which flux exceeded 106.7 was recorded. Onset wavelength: 6307.29 angstroms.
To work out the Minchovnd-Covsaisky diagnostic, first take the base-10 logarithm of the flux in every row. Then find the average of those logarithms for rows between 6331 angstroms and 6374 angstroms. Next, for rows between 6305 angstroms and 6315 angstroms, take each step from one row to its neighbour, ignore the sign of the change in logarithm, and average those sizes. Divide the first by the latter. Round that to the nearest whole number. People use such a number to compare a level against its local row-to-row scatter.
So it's 87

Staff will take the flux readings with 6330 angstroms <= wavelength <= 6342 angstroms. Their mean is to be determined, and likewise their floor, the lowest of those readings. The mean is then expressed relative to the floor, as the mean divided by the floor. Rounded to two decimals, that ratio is 1.08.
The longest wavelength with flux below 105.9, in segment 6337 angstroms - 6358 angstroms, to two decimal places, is 6356.86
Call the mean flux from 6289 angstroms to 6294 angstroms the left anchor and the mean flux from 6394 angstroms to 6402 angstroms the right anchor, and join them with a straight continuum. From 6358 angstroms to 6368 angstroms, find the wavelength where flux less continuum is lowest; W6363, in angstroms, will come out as 6364.18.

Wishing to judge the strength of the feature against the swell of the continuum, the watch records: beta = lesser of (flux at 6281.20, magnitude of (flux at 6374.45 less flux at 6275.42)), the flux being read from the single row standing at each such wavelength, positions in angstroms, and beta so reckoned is 21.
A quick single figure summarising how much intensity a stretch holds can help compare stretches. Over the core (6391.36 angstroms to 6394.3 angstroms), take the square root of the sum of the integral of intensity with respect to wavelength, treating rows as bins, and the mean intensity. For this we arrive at 19.2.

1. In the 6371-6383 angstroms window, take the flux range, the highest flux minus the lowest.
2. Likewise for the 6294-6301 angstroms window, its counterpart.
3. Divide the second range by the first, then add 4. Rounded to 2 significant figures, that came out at 4.6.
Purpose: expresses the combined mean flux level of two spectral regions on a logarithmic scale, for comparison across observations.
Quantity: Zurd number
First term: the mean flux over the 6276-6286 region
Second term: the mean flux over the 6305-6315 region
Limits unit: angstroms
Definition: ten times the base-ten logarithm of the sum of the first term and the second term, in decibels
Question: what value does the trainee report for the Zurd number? 22.99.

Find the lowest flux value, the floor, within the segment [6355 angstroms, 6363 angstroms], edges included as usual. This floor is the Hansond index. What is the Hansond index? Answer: 99.6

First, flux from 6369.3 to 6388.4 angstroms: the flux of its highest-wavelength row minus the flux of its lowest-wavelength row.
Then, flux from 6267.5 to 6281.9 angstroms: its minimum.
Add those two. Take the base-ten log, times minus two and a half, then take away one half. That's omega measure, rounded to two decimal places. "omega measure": -5.03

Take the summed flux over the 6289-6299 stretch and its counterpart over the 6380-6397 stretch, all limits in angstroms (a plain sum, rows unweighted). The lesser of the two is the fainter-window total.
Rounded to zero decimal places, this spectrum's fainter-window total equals 687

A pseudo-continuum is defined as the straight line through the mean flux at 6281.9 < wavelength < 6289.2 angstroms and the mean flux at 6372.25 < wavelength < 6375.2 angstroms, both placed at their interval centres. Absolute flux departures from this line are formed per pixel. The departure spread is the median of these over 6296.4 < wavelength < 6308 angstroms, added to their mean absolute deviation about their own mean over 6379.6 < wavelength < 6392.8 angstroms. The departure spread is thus 11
